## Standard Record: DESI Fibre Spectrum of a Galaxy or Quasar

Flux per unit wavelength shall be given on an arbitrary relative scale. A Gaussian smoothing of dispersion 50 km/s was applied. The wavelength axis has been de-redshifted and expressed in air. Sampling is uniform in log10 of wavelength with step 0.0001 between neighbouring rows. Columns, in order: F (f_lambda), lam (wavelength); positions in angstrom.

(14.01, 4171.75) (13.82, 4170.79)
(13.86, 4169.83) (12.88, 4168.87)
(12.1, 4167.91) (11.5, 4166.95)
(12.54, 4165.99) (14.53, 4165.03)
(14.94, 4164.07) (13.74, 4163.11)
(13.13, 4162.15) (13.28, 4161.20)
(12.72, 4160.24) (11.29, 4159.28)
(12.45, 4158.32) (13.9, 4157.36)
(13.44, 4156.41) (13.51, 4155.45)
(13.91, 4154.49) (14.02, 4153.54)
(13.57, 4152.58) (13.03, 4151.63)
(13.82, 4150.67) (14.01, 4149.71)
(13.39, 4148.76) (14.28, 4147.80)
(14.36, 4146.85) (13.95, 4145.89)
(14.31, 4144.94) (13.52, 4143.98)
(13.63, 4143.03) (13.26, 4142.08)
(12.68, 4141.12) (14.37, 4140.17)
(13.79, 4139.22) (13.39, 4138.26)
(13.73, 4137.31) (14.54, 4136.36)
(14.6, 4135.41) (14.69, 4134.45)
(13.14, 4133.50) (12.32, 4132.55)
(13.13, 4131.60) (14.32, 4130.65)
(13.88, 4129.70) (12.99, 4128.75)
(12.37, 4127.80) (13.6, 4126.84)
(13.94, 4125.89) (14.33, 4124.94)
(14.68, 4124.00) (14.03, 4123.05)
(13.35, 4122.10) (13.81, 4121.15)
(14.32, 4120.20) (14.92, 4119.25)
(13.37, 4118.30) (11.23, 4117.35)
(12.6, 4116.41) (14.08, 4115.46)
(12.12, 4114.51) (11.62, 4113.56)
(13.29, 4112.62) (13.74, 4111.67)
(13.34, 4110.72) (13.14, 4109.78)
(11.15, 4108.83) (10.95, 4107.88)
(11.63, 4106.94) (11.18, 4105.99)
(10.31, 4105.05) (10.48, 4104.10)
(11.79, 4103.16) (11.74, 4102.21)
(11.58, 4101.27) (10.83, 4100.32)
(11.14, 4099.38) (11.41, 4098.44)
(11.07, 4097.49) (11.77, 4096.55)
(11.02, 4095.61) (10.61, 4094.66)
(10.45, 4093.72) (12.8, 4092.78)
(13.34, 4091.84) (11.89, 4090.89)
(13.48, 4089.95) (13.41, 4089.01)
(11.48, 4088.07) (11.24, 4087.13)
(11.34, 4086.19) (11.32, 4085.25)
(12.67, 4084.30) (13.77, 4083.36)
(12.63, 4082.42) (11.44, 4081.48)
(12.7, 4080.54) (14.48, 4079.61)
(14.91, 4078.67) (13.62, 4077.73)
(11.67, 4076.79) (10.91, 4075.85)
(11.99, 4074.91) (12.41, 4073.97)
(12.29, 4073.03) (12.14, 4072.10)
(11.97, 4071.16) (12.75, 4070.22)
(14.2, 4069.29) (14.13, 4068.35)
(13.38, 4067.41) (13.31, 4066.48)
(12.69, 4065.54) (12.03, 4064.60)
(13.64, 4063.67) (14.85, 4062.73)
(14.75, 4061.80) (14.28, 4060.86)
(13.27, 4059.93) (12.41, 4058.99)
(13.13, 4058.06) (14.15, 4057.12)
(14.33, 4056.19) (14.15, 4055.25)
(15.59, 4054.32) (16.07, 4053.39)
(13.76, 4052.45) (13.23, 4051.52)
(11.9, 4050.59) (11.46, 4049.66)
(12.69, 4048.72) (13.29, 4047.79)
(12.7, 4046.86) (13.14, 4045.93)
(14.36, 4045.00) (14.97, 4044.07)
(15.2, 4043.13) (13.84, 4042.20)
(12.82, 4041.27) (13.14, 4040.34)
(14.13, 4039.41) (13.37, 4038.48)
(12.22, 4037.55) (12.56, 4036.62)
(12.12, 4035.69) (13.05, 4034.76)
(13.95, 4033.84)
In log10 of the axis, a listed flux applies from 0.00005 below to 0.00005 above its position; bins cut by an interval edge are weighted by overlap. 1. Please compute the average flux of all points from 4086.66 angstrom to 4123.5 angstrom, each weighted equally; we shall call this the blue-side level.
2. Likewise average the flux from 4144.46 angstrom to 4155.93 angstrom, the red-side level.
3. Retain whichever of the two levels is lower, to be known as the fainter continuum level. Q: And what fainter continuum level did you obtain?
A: 12.2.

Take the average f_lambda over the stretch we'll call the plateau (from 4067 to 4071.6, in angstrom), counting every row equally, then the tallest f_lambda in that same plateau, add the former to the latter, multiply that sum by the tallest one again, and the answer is 390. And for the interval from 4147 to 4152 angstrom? 400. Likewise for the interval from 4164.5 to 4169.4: 396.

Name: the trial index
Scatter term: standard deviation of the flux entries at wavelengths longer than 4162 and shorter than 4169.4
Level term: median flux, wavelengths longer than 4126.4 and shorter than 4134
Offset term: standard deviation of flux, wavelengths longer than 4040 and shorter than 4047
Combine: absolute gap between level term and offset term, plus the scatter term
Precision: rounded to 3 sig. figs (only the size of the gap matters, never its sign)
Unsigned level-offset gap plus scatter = 13.3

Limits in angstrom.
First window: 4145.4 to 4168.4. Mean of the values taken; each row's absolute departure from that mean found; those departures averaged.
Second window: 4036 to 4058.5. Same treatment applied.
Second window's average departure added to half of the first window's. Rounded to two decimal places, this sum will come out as 1.27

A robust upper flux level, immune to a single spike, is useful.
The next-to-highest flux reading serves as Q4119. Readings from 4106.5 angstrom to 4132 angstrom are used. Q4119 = 14.68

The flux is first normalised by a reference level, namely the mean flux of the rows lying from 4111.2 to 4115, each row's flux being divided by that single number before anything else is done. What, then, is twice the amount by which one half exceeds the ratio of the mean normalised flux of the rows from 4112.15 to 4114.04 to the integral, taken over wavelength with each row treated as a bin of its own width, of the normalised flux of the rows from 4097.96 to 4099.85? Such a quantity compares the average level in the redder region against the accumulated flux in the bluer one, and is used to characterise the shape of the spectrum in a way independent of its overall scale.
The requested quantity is -0.17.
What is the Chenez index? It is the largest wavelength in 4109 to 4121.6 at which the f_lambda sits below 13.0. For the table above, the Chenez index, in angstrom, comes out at 4117.35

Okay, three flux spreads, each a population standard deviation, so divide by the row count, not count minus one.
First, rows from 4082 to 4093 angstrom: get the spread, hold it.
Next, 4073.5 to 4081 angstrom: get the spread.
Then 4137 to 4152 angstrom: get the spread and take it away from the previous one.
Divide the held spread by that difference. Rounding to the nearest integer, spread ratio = 1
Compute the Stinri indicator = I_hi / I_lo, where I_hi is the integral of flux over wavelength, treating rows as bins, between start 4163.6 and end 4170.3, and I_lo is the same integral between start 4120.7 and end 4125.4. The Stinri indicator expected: 1.3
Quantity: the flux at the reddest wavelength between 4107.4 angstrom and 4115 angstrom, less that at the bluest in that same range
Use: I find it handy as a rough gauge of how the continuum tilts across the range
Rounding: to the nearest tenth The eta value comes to 1.2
